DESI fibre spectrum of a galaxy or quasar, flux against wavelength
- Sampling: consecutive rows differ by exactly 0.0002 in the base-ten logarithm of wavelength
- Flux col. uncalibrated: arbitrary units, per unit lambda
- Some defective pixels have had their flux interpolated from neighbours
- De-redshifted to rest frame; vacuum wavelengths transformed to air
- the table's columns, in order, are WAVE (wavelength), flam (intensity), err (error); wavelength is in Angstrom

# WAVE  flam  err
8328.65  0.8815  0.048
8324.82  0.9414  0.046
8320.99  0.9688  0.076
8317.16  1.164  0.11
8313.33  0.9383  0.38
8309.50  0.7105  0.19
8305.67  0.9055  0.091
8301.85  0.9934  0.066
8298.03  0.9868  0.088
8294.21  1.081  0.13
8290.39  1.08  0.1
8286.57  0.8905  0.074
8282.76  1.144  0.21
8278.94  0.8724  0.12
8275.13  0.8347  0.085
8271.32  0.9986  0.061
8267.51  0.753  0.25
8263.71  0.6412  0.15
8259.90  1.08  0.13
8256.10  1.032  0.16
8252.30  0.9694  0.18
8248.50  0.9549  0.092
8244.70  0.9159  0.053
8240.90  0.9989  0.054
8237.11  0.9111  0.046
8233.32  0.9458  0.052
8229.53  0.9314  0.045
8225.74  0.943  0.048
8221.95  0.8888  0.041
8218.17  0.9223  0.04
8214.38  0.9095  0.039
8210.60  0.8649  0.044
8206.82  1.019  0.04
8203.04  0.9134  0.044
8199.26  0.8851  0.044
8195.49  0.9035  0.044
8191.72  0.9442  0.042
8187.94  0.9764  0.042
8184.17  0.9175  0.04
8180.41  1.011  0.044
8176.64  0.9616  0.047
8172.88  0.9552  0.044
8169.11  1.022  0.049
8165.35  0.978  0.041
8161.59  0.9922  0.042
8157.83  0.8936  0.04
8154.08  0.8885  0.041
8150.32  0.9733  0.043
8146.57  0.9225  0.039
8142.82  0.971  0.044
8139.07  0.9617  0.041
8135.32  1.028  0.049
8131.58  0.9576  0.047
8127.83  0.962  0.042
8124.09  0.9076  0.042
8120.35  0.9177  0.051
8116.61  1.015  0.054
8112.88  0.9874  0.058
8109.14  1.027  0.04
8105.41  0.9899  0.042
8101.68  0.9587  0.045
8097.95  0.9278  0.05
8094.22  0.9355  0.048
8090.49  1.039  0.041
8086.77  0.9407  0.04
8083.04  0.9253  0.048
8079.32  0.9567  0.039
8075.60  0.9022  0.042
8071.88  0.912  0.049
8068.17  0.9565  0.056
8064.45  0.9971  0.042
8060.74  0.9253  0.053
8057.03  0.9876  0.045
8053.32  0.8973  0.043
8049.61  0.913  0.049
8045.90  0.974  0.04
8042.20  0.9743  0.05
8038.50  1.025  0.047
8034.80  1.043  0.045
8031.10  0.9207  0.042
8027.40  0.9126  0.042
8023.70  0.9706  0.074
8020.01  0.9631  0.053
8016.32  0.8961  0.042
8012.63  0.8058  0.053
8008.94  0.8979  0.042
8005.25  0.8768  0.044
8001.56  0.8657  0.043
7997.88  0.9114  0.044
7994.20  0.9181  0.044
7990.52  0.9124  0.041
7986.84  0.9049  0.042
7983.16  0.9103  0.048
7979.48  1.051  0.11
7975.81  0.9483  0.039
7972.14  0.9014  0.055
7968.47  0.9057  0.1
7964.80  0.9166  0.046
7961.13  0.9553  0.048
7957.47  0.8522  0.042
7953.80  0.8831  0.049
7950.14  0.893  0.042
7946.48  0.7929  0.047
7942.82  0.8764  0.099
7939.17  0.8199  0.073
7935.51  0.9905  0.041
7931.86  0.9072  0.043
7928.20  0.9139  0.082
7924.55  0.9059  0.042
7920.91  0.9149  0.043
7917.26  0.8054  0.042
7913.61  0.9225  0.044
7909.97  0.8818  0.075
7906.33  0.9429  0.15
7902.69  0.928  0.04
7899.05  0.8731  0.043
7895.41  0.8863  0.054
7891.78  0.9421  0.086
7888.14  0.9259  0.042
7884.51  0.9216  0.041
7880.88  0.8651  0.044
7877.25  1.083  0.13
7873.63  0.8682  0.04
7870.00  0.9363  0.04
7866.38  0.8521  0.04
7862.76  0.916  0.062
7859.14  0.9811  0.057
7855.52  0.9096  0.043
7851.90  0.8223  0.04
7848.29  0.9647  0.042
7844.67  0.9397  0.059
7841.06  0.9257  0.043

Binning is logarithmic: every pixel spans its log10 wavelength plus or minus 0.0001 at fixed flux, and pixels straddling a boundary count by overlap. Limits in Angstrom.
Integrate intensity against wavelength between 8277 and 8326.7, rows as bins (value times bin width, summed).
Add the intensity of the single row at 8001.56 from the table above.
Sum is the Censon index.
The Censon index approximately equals 49.3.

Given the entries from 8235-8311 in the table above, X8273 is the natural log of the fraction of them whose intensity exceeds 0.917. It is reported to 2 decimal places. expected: -0.60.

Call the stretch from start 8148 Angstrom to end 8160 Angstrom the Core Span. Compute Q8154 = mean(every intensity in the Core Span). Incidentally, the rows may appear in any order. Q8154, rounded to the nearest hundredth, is 0.92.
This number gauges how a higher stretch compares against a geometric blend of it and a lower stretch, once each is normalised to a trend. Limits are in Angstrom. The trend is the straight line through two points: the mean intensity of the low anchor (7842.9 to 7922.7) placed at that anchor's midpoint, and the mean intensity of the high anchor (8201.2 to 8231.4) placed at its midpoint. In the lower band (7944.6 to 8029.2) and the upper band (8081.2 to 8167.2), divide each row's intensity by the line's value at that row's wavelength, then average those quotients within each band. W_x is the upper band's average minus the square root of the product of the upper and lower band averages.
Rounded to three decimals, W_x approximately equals 0.028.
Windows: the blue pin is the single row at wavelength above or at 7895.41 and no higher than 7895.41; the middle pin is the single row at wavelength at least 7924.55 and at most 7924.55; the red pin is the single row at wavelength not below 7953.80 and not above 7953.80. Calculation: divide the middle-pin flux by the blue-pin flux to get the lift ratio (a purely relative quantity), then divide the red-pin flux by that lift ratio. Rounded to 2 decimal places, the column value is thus 0.86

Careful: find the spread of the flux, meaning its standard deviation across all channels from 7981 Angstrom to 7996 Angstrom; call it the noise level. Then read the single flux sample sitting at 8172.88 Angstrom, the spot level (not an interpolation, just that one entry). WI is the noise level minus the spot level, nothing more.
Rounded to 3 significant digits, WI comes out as -0.950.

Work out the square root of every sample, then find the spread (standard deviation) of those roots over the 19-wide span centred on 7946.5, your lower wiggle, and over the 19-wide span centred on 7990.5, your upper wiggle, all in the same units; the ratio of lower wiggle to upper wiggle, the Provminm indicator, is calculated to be 9.7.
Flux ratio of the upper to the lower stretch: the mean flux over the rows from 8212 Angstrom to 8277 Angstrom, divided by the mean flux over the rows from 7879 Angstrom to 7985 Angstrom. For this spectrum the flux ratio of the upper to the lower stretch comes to 1.02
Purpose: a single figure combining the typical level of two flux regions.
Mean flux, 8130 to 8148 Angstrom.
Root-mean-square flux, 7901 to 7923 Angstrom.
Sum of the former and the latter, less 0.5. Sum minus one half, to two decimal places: 1.37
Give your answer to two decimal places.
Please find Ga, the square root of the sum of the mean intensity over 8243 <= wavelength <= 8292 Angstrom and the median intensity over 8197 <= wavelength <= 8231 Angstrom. 1.36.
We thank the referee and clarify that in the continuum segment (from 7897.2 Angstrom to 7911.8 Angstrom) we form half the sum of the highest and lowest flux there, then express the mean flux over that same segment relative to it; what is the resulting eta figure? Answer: 0.998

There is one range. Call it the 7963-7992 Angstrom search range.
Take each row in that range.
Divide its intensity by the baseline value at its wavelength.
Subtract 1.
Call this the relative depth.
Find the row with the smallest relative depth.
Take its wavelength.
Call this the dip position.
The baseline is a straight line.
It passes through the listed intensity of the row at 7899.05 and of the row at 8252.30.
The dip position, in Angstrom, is 7986.84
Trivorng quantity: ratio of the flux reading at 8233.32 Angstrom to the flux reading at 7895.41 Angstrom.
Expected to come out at 1.07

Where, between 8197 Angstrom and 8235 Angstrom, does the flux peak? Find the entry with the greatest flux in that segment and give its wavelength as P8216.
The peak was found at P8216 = 8206.82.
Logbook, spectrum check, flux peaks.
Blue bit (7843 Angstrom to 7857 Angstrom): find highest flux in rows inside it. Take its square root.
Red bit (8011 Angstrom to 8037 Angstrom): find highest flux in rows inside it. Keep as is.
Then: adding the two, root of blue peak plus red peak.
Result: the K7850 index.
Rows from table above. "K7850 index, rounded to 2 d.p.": 2.03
